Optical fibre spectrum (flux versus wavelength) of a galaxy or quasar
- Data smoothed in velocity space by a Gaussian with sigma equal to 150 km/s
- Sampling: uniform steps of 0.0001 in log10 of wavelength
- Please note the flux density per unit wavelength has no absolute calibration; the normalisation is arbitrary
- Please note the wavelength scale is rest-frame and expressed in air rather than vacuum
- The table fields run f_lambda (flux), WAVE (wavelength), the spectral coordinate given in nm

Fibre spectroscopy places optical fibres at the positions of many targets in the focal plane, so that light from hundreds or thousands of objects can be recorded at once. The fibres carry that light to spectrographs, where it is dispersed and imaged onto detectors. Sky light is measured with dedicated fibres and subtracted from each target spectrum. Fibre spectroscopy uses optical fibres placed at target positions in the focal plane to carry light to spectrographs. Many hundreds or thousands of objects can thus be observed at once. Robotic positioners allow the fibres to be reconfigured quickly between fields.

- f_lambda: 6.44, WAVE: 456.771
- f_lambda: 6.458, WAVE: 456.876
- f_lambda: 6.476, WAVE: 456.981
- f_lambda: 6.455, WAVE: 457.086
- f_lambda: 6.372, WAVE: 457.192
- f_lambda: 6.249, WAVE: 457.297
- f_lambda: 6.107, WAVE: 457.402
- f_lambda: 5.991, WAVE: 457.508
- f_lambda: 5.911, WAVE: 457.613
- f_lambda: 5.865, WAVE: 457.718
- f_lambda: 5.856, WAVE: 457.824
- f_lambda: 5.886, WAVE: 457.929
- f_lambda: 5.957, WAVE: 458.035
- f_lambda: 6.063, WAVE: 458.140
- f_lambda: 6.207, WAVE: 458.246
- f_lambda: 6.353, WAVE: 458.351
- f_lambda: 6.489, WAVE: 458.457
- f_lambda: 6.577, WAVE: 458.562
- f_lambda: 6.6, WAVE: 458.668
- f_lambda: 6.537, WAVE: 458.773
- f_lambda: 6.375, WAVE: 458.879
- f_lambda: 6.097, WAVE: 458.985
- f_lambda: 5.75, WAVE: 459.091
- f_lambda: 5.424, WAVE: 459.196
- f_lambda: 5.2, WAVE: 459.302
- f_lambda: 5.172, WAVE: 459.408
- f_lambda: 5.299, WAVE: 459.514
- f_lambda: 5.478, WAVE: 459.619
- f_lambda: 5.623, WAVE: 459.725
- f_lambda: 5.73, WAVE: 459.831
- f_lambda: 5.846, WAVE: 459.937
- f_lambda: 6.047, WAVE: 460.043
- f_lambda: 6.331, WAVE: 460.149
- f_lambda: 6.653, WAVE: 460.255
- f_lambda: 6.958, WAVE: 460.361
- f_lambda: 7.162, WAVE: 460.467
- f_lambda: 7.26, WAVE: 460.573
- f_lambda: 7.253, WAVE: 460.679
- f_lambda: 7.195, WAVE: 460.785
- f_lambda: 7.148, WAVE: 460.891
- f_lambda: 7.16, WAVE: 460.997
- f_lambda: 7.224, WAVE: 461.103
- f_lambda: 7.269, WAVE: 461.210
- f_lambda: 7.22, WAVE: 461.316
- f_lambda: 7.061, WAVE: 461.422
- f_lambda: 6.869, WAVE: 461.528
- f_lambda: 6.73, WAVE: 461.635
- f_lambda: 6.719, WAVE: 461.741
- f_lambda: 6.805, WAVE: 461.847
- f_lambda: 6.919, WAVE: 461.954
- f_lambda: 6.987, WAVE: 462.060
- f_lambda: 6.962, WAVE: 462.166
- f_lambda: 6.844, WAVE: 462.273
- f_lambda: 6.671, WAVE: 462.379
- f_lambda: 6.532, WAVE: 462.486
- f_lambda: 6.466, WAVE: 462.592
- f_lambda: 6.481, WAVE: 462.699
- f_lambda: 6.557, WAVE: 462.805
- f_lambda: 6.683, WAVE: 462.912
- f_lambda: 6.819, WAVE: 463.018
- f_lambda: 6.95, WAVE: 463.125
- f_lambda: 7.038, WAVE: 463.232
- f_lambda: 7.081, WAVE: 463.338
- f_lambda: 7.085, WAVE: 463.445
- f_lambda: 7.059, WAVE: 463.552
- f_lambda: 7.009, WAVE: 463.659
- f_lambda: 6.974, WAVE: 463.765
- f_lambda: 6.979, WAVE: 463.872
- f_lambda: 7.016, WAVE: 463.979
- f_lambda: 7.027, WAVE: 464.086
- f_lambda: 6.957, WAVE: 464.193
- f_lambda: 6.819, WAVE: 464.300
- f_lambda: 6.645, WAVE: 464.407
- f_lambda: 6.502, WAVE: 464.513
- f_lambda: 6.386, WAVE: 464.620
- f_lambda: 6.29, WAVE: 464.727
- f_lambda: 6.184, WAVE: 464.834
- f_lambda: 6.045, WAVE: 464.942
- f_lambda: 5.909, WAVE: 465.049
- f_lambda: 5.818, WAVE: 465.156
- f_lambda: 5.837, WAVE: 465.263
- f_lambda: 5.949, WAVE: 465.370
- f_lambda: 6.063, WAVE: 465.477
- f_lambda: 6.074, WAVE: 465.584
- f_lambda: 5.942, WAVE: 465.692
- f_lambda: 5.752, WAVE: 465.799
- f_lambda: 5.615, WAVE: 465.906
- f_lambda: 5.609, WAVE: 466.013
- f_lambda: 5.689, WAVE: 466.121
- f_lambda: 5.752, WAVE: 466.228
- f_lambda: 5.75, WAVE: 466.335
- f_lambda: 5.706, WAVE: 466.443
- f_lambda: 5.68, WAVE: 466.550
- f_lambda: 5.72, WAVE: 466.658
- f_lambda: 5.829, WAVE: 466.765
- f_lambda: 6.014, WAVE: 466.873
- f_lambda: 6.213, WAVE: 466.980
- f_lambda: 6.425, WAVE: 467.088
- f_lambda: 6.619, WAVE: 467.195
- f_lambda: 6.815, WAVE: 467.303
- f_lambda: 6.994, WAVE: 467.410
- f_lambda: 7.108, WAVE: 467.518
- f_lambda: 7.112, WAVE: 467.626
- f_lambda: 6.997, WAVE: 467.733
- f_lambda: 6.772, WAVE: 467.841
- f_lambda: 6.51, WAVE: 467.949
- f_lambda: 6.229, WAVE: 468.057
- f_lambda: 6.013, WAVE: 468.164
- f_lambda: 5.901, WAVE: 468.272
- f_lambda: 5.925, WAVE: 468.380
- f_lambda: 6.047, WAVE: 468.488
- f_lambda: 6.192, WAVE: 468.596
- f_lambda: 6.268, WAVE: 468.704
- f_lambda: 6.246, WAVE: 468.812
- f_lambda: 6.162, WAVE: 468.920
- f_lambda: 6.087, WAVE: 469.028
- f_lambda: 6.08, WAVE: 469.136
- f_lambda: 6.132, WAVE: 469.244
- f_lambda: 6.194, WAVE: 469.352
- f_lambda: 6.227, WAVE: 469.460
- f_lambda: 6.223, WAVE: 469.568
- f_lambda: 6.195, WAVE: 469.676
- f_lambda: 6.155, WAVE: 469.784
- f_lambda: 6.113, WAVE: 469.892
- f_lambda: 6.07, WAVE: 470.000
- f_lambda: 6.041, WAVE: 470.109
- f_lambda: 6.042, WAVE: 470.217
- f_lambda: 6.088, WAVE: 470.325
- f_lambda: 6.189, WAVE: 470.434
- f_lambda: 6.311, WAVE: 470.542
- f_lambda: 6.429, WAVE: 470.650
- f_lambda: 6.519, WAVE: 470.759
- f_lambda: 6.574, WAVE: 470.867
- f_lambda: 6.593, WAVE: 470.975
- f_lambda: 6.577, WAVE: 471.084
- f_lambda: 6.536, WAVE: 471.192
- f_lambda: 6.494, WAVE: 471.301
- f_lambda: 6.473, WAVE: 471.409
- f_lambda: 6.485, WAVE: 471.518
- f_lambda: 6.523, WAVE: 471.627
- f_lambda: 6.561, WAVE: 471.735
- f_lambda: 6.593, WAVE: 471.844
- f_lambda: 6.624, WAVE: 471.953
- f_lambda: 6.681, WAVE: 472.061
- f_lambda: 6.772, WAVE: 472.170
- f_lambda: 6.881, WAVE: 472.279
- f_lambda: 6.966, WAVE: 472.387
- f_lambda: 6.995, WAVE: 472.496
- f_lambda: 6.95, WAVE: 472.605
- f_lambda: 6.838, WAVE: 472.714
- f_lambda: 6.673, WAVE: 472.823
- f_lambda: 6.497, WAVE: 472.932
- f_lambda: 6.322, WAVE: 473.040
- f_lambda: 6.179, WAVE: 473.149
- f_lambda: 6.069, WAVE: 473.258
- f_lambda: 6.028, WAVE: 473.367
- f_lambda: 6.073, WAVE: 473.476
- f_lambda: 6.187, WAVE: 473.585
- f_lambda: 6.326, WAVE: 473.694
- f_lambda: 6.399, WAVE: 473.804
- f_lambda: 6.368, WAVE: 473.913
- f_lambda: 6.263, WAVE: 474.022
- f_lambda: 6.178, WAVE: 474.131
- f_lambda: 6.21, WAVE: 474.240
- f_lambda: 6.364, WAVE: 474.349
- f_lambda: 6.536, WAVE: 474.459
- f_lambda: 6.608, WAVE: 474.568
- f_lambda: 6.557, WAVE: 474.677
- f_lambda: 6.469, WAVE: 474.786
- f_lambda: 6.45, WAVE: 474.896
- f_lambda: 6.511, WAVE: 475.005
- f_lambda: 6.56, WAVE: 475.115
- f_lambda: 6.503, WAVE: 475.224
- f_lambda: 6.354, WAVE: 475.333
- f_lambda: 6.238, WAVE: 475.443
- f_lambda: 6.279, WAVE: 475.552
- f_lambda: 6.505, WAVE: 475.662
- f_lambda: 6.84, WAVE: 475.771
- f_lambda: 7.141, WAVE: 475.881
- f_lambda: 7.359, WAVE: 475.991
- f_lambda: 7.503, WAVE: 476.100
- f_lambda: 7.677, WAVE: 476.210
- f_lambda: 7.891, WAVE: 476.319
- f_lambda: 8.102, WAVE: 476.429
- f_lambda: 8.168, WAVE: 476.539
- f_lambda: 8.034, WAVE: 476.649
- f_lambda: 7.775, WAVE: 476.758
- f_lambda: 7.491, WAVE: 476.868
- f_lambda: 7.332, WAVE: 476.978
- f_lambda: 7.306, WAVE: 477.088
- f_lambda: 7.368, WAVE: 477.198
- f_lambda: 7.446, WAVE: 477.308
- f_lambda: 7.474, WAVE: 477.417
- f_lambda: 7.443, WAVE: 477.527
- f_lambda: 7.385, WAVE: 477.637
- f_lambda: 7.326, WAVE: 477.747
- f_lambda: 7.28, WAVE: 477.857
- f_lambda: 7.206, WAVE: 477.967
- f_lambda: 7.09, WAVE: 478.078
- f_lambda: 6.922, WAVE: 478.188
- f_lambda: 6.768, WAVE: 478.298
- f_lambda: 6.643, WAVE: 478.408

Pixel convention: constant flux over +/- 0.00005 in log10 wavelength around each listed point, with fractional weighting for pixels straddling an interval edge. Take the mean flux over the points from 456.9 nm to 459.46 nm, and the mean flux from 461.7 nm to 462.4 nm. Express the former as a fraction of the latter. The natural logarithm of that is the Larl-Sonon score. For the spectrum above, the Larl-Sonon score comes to -0.12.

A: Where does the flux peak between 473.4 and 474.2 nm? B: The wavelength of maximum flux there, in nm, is 473.804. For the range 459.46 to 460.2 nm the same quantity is 460.149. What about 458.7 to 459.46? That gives 458.773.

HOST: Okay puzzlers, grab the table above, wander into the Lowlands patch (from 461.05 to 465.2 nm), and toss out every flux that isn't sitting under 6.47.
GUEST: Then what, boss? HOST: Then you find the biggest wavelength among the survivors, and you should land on 465.156 nm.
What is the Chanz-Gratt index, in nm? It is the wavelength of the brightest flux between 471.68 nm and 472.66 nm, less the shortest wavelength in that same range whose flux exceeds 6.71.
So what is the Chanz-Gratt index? 0.33 nm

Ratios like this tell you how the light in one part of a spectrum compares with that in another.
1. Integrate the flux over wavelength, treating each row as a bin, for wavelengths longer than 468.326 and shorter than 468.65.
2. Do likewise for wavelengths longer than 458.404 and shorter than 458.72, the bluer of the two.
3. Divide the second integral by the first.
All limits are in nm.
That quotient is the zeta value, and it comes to 1.06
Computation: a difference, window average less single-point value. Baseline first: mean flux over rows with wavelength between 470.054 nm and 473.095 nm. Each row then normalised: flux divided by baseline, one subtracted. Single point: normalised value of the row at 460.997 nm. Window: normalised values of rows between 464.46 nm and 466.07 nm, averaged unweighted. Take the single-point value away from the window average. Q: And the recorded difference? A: -0.18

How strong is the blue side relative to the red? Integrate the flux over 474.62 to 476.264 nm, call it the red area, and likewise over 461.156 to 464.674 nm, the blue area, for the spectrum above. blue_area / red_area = 2.2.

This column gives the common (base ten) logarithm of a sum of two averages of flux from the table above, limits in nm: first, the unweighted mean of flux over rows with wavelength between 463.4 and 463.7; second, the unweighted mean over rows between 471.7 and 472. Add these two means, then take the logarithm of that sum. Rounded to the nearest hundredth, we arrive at 1.13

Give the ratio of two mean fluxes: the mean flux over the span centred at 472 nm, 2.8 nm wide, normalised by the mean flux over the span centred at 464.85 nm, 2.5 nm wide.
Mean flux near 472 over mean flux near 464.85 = 1.04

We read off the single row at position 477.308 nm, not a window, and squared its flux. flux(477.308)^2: 55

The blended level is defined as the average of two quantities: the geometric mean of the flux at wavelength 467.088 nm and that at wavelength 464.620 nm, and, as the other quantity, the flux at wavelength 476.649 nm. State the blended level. 7.2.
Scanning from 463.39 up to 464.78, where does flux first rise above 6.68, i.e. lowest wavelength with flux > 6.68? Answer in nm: 463.445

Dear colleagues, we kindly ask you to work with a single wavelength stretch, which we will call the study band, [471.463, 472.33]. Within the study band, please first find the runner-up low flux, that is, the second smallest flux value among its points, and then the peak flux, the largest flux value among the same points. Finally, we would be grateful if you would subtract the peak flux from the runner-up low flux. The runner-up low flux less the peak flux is -0.36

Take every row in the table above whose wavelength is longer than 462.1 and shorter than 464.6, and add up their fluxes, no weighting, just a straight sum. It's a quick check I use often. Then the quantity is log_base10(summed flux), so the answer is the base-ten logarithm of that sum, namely 2.20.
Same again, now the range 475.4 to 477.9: 2.23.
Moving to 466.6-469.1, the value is 2.16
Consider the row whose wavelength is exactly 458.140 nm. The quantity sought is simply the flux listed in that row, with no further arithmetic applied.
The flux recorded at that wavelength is 6.063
